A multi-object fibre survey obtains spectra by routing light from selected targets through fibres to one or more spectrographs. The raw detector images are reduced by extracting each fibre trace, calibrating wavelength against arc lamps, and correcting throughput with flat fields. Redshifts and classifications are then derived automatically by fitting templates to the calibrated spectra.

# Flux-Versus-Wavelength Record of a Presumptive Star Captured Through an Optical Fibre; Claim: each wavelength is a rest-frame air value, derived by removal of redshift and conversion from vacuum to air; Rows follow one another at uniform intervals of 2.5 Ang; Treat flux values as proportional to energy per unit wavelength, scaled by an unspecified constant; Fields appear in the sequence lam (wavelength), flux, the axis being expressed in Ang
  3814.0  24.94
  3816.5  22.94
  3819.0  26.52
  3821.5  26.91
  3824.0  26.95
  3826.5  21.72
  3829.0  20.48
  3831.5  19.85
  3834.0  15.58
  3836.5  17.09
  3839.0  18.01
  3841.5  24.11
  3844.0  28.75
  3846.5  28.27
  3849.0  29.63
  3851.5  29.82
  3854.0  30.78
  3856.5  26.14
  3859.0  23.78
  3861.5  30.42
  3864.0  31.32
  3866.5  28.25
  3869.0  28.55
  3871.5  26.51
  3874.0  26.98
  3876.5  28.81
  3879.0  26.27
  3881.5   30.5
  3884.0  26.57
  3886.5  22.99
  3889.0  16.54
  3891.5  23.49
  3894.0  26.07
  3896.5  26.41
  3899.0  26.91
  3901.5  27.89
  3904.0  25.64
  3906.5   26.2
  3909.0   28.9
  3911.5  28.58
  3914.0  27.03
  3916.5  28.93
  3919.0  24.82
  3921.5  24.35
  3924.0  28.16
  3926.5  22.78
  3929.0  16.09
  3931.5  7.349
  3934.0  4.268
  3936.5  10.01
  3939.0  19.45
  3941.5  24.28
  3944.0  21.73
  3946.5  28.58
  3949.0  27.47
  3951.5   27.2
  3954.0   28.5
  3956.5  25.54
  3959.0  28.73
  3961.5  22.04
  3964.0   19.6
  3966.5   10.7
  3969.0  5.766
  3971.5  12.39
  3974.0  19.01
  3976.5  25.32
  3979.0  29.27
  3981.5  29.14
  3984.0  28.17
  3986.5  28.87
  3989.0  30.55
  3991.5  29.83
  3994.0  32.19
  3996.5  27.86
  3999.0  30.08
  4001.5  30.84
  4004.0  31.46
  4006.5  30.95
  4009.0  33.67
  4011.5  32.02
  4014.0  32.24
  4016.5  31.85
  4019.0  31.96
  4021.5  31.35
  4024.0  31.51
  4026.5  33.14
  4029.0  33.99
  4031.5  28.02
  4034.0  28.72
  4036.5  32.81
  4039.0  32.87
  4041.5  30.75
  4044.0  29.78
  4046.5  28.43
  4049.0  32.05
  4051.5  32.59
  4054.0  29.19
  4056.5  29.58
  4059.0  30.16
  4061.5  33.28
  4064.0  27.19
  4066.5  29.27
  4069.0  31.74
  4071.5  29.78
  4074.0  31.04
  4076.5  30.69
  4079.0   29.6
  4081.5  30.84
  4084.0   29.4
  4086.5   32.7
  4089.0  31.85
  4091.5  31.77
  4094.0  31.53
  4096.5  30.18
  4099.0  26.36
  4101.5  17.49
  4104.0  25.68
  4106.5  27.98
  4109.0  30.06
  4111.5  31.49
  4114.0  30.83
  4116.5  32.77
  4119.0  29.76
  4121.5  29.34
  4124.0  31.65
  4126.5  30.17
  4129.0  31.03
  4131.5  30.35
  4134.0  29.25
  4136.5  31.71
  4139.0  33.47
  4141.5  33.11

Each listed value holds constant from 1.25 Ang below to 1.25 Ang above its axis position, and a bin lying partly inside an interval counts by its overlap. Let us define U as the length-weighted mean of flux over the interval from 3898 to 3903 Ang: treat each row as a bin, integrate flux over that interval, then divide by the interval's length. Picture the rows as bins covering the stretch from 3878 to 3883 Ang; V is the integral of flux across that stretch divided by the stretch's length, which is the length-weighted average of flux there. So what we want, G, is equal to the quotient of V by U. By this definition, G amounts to 1.04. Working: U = 27.3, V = 28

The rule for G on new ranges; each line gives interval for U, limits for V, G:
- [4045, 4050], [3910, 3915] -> 0.93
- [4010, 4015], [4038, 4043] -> 0.98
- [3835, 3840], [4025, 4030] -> 1.92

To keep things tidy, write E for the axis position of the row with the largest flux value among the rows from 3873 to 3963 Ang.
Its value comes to 3881.5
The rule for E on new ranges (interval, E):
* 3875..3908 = 3881.5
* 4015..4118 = 4029.0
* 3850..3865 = 3864.0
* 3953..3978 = 3959.0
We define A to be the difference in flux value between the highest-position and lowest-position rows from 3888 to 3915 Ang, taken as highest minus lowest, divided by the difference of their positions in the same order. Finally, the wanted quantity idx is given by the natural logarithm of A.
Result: -0.9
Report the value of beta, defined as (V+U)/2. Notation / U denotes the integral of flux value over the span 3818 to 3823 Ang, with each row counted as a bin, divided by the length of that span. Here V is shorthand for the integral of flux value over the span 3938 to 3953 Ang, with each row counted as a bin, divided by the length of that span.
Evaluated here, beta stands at 25.8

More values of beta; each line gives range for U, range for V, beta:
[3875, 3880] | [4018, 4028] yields 29.8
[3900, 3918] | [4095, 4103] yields 26.2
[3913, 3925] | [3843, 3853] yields 27.9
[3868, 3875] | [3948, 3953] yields 27.4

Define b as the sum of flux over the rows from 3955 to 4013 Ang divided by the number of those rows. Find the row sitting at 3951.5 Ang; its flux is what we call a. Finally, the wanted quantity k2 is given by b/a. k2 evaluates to 0.95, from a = 27.2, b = 26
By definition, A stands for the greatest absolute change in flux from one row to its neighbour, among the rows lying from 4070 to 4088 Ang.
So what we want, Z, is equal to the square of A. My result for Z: 11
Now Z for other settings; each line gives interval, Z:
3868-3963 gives 89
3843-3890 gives 44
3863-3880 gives 9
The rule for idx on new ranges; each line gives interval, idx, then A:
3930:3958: -0.3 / 0.73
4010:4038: -3.5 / 0.03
